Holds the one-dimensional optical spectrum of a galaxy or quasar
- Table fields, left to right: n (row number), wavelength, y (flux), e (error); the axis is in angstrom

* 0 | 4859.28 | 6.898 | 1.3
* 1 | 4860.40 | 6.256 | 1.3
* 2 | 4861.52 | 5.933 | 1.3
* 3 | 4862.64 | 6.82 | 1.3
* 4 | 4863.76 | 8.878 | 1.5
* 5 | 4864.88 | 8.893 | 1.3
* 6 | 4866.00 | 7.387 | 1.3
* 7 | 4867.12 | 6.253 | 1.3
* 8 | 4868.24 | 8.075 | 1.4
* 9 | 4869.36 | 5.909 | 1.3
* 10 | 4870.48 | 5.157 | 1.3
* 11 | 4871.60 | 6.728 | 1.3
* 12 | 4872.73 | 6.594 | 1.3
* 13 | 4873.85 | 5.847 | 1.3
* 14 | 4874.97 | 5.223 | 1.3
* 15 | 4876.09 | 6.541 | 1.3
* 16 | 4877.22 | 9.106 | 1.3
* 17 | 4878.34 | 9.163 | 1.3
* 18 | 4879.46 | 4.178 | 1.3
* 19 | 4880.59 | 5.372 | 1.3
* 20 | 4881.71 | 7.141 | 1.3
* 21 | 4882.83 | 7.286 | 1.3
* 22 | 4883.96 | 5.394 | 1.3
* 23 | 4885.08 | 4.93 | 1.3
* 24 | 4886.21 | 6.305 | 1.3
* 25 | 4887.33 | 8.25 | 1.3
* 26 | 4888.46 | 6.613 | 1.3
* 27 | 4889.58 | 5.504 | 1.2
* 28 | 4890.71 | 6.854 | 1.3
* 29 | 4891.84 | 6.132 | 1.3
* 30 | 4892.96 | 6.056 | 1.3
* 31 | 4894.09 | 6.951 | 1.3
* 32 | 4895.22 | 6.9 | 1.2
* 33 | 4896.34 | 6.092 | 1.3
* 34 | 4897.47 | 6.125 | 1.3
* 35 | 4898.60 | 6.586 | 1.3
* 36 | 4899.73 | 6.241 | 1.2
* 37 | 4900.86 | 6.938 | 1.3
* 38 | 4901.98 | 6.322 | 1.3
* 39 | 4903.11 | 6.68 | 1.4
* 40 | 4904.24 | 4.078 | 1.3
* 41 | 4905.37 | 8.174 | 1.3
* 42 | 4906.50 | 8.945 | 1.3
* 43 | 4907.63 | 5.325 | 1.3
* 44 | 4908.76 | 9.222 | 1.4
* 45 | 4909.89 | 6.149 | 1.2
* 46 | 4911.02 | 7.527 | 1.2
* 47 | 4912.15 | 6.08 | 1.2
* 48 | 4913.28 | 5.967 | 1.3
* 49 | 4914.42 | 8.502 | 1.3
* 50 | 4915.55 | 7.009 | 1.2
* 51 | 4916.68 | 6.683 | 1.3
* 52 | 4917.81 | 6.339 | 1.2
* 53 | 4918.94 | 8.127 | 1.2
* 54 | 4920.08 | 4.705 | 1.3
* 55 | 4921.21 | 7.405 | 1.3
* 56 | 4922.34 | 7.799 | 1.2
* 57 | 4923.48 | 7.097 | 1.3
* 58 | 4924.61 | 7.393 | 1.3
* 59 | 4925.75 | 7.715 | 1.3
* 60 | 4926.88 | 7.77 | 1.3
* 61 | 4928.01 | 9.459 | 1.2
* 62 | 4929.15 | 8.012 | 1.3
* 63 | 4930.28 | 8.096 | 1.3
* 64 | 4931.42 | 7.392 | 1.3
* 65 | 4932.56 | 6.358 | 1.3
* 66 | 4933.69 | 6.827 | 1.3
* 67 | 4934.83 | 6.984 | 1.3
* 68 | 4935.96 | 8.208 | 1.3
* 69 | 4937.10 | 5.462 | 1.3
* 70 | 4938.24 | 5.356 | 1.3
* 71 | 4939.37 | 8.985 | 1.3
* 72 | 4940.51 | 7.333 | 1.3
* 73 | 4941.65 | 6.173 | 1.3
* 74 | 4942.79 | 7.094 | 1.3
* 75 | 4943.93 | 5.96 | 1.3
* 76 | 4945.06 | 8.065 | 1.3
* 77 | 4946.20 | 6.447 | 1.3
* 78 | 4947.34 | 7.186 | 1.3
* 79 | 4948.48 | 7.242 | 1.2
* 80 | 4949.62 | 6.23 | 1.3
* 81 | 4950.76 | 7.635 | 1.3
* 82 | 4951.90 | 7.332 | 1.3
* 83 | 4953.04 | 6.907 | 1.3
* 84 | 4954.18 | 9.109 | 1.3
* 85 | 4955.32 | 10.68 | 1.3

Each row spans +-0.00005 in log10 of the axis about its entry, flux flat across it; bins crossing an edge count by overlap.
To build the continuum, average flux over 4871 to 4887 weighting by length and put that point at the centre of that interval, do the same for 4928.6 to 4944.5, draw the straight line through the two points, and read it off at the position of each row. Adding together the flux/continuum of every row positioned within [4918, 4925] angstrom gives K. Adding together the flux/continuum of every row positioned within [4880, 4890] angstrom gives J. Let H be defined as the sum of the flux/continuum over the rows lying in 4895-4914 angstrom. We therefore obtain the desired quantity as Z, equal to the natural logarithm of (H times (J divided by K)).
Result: 3.17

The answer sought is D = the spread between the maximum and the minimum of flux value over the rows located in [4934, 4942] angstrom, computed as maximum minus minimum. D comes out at 3.6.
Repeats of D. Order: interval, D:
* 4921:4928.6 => 2.4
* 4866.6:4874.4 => 2.9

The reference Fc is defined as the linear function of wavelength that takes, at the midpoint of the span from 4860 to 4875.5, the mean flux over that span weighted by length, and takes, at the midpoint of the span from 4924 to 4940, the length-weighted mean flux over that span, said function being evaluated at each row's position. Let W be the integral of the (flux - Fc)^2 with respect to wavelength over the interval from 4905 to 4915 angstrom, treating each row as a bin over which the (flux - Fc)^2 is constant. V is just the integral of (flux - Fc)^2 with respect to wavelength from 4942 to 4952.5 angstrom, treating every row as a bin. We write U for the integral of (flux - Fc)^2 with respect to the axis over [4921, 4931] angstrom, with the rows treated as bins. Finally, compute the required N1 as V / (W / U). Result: 3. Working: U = 6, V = 8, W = 19.6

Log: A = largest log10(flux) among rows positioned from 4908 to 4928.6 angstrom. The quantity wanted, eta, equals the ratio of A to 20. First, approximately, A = 0.976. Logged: 0.0488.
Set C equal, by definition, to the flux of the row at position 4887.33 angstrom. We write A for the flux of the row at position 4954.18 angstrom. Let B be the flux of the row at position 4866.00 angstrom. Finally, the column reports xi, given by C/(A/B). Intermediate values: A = 9.109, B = 7.387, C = 8.25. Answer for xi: 7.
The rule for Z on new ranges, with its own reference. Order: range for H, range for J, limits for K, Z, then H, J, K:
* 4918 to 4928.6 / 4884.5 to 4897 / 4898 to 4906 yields 2.75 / 10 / 10.8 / 7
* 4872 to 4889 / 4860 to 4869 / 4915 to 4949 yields 1.52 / 15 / 9.3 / 31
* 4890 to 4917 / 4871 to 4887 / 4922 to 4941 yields 2.92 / 24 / 14.0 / 18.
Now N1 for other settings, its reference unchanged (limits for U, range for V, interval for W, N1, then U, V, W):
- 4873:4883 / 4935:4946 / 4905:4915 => 26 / 27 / 19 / 19.6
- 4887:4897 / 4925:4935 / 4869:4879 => 3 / 7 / 8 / 20.0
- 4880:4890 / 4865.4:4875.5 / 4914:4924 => 13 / 14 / 10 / 11.8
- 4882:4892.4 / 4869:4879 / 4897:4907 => 14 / 13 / 20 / 18.0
